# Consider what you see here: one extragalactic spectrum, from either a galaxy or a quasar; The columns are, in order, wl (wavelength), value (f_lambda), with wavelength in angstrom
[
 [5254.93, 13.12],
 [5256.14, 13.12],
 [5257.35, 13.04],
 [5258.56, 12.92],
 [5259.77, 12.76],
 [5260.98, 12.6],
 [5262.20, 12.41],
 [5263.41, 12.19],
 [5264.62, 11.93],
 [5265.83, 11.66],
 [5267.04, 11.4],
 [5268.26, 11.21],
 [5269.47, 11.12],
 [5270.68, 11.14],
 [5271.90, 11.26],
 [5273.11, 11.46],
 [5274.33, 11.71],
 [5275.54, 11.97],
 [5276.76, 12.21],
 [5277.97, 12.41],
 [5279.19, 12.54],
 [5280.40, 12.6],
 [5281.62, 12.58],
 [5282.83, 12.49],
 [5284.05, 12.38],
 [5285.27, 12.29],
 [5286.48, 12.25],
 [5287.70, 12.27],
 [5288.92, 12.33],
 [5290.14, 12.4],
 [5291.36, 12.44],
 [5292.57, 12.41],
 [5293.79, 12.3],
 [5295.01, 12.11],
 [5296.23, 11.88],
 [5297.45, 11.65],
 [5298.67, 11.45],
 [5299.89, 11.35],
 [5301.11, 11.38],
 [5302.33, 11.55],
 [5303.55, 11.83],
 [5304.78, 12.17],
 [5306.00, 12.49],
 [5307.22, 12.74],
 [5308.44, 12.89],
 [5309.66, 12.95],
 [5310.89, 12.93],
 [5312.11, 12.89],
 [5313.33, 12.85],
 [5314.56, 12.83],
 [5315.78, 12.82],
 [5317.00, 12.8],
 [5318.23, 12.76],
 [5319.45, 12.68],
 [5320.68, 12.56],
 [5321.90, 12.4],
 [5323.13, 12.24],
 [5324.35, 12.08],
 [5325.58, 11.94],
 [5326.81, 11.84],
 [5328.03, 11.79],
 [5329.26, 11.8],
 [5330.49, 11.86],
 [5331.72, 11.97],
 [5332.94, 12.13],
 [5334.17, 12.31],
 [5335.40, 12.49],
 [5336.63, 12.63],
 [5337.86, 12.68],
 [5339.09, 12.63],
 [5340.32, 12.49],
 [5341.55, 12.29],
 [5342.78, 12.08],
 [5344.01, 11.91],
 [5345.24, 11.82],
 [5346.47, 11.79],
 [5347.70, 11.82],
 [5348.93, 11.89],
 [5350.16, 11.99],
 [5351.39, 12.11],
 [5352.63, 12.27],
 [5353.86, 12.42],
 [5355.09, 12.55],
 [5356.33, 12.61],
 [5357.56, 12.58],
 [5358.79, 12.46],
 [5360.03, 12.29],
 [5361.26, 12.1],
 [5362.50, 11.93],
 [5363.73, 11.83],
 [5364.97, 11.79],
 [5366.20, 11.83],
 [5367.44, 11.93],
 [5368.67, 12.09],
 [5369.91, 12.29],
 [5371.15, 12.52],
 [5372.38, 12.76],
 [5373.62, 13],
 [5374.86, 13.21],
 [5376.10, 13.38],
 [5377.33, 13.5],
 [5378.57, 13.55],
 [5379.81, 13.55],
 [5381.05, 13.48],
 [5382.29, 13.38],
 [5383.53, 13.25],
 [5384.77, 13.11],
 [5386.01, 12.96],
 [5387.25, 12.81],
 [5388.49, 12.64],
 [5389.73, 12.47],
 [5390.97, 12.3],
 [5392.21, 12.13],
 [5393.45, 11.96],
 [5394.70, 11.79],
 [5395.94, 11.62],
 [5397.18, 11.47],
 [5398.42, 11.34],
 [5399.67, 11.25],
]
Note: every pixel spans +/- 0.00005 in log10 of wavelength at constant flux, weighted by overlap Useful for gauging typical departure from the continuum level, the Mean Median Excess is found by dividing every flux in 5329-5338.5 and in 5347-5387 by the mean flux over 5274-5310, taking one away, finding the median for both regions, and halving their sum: 0.013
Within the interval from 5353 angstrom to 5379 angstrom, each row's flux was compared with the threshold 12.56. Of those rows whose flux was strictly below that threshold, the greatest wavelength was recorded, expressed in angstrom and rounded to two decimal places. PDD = 5371.15 angstrom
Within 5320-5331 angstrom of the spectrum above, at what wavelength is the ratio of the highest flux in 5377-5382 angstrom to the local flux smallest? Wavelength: 5320.68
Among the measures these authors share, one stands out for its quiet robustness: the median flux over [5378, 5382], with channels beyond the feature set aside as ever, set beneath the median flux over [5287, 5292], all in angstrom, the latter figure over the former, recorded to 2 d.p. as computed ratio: 0.91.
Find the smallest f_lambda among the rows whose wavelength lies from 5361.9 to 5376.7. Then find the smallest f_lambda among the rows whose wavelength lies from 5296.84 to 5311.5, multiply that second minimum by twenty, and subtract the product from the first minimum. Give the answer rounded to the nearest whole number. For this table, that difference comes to -215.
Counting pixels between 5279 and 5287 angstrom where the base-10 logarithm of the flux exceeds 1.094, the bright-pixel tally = 4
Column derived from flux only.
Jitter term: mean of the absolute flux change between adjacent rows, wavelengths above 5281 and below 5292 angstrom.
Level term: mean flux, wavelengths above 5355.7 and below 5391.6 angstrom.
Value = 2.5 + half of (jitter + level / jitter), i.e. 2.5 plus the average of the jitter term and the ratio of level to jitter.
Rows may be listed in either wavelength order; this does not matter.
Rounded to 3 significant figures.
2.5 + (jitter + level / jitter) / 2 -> 100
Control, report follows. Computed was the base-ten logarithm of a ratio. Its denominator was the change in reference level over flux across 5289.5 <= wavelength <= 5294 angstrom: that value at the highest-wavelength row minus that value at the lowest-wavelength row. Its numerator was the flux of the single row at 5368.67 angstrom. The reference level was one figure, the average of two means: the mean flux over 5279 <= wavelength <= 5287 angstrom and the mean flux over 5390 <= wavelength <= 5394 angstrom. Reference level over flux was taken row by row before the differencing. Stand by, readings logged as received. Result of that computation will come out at 3.18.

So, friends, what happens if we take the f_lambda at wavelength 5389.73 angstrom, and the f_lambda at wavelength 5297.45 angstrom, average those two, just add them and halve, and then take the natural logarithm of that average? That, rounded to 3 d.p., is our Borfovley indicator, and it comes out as 2.490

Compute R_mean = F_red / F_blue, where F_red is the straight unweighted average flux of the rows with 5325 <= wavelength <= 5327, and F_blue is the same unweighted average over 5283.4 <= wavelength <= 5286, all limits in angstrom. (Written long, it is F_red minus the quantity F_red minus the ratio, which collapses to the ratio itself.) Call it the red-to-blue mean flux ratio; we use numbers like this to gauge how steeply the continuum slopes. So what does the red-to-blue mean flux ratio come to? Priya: 0.96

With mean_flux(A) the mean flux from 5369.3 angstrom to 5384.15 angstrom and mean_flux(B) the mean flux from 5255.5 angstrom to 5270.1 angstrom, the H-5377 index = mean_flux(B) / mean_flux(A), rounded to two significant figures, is 0.93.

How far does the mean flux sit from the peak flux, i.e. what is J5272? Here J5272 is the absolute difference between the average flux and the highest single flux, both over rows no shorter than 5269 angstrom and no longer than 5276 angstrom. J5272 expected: 0.53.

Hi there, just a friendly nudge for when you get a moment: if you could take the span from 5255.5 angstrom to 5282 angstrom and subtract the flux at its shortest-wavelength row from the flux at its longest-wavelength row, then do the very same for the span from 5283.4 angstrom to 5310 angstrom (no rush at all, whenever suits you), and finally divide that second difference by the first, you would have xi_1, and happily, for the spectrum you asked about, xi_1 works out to -1.1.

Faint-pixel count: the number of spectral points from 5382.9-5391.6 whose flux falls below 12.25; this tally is 0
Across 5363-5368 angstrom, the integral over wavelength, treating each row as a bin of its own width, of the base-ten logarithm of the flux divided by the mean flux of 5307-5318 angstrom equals -0.18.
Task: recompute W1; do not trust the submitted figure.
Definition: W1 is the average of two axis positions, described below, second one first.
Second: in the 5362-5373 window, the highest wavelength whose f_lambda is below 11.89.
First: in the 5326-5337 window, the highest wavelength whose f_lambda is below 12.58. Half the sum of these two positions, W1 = 5350.8 angstrom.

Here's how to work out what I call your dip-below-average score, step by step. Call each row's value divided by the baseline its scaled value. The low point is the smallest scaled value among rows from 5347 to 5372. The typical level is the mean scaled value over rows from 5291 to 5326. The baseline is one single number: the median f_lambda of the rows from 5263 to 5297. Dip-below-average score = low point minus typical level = -0.044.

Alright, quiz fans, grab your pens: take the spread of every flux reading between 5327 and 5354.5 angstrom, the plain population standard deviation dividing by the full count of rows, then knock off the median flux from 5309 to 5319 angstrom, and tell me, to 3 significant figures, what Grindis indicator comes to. -12.5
